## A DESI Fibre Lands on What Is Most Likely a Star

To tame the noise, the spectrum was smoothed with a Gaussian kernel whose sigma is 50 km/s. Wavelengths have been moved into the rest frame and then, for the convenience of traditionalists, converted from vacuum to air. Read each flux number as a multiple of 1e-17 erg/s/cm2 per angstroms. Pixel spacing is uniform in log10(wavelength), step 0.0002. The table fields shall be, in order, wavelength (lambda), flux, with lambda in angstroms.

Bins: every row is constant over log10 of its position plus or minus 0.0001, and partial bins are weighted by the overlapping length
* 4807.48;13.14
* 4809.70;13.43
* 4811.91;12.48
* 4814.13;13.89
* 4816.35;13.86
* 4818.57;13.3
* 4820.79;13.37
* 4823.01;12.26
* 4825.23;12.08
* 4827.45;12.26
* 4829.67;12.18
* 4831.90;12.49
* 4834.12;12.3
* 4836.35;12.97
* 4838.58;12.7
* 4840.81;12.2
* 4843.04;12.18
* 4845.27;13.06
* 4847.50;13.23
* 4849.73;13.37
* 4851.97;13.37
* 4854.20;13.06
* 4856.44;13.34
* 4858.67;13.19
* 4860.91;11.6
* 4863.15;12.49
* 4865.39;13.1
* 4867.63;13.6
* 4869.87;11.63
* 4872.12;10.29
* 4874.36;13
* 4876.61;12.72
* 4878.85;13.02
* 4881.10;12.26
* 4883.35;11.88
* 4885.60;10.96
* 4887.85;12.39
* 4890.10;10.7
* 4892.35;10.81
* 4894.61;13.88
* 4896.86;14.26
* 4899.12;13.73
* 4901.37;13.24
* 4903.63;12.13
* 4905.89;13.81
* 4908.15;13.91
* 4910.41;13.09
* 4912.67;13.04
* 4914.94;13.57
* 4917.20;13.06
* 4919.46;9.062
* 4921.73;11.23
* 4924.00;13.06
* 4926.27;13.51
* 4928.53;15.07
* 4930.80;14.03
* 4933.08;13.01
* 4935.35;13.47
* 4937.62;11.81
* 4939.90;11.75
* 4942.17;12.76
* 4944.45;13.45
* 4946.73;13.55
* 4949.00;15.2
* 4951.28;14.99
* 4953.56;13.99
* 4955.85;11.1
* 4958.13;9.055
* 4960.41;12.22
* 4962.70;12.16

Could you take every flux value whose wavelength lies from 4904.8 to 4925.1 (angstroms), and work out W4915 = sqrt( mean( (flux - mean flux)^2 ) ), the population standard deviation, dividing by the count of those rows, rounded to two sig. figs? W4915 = 1.5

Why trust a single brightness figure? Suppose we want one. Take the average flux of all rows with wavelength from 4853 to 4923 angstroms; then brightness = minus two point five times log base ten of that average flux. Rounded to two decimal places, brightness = -2.74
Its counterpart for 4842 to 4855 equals -2.79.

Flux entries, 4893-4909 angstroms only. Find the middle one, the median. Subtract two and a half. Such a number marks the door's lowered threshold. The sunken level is 11.3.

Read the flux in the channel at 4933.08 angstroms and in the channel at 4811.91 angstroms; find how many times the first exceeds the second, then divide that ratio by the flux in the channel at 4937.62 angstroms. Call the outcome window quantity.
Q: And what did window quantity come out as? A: 0.088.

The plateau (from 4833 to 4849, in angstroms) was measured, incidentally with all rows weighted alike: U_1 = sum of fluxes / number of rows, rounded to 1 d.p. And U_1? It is 12.7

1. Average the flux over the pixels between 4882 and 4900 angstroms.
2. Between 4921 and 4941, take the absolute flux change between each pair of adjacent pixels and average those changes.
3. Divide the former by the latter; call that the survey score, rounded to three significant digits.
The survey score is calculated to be 12.2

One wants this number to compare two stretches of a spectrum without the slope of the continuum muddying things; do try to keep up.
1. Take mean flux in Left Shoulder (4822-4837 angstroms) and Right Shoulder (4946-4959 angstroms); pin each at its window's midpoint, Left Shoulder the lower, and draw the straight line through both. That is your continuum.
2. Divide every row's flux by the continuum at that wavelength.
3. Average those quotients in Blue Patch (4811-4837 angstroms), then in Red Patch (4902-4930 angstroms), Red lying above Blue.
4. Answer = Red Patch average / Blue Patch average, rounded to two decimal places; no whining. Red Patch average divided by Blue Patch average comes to 0.97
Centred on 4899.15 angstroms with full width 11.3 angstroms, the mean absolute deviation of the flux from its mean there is 0.61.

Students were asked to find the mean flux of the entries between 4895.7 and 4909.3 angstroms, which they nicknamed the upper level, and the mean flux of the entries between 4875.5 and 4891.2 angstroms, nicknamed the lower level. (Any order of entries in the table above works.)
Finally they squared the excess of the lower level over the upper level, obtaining 2.32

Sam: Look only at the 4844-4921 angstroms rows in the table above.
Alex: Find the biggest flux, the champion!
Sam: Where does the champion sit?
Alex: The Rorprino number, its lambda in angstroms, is 4896.86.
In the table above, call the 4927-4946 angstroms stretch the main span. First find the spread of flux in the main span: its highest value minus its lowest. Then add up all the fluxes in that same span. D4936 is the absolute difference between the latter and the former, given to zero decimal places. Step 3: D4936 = 102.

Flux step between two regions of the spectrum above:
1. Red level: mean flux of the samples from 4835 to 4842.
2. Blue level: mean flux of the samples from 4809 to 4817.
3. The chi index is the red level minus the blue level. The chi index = -0.79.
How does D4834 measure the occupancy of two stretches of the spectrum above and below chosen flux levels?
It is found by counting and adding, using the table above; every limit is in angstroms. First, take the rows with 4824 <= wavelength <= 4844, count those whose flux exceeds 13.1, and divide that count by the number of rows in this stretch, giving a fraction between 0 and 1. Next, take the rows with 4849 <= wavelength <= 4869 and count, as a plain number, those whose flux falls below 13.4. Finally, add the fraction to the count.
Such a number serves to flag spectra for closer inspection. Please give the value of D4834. 8.0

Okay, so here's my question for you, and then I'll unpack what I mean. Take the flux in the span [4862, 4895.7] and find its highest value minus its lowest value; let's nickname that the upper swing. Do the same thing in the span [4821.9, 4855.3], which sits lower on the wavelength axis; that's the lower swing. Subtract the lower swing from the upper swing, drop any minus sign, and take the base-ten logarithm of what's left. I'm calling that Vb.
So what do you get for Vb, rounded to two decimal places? 0.36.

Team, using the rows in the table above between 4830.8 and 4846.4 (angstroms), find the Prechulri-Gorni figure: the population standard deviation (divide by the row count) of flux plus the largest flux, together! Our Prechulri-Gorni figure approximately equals 13.4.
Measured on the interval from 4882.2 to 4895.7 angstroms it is 15.0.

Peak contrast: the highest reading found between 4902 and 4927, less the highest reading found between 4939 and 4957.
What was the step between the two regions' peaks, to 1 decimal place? -1.3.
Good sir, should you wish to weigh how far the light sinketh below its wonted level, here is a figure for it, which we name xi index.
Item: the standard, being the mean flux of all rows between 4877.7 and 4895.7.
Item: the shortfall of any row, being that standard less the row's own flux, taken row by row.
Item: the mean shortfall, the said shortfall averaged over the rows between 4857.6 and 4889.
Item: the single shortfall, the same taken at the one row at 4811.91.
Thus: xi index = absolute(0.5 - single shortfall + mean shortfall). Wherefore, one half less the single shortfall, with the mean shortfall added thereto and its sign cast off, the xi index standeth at 0.7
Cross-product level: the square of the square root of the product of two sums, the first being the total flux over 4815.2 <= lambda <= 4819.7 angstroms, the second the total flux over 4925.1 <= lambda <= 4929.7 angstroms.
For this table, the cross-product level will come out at 776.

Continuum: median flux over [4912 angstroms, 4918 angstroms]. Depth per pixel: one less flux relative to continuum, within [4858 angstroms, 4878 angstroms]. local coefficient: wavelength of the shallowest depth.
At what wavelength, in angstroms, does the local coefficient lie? 4867.63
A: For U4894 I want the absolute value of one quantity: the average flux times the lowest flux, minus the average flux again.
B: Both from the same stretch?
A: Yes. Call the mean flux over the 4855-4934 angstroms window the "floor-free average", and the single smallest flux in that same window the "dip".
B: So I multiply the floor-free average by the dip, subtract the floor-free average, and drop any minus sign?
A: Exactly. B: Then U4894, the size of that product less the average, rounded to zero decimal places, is 102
